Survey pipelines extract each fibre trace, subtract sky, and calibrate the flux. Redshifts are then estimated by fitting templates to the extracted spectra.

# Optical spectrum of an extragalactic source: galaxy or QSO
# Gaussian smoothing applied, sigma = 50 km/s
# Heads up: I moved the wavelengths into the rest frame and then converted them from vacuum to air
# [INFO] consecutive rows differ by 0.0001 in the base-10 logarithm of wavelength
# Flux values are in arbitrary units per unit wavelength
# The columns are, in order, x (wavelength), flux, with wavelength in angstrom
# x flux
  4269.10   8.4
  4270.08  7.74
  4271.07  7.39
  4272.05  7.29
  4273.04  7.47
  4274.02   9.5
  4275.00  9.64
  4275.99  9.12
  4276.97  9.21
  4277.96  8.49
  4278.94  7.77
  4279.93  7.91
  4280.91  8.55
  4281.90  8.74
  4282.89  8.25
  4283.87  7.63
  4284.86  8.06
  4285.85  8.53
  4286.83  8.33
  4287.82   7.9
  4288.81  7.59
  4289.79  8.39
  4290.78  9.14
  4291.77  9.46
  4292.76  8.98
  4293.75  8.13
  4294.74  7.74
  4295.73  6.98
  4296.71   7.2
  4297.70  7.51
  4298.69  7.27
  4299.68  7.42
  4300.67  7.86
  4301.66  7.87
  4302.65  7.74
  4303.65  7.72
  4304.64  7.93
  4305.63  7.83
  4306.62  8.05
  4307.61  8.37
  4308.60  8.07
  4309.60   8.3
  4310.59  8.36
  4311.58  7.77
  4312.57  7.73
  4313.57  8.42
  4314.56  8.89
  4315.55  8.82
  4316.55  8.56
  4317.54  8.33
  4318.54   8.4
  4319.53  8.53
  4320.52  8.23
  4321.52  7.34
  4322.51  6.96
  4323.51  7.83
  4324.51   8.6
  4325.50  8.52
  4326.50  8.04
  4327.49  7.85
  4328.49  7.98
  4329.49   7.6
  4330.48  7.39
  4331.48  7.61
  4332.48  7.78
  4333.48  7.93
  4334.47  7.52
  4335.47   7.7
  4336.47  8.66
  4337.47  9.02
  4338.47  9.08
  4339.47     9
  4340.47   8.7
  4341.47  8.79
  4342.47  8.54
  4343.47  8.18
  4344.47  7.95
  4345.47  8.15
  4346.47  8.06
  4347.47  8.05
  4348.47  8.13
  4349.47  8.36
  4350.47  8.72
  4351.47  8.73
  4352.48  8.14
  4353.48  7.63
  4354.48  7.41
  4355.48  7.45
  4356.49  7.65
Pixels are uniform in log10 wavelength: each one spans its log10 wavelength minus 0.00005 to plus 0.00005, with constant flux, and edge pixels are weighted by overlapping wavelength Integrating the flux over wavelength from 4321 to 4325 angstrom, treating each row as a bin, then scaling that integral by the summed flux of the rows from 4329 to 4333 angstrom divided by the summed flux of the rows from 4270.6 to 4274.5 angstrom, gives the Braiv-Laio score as 29.4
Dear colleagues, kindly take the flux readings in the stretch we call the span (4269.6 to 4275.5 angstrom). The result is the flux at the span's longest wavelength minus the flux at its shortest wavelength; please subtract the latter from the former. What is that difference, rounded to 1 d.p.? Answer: 1.9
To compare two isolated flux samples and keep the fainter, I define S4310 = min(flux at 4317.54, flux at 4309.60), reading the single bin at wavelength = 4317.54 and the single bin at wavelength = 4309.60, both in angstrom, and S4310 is 8.30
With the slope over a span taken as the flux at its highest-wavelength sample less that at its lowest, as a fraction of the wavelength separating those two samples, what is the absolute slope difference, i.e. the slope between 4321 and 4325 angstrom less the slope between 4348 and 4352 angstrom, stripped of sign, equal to 0.22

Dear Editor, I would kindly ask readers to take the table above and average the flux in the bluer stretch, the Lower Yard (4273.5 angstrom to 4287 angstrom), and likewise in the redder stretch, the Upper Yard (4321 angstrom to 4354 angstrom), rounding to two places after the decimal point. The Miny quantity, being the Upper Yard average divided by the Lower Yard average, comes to 0.95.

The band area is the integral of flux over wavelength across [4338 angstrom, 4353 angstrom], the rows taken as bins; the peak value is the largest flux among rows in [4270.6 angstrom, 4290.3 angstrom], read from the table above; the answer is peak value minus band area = -117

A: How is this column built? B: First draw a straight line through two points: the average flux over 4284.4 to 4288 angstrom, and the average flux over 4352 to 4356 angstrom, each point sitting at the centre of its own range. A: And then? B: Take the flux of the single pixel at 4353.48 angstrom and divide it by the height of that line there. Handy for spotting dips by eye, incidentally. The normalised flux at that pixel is 1.00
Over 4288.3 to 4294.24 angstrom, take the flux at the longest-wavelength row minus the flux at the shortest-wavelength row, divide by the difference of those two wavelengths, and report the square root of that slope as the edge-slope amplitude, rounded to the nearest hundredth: 0.33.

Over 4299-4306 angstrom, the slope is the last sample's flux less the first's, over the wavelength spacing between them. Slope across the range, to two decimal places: 0.07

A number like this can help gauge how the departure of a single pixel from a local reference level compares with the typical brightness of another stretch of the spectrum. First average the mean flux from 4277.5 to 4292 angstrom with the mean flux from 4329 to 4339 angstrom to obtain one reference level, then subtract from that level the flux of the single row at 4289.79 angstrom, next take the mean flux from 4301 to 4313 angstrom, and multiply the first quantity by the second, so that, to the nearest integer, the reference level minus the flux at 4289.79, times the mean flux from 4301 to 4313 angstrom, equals -2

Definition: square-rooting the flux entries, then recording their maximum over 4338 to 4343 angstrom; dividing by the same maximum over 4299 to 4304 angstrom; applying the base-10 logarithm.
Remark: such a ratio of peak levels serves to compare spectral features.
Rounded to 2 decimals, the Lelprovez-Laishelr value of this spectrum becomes 0.03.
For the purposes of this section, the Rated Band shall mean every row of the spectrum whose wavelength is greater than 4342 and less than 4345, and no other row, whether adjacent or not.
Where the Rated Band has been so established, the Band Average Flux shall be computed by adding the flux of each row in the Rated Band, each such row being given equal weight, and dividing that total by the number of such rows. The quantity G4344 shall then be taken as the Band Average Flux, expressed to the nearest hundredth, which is 8.22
